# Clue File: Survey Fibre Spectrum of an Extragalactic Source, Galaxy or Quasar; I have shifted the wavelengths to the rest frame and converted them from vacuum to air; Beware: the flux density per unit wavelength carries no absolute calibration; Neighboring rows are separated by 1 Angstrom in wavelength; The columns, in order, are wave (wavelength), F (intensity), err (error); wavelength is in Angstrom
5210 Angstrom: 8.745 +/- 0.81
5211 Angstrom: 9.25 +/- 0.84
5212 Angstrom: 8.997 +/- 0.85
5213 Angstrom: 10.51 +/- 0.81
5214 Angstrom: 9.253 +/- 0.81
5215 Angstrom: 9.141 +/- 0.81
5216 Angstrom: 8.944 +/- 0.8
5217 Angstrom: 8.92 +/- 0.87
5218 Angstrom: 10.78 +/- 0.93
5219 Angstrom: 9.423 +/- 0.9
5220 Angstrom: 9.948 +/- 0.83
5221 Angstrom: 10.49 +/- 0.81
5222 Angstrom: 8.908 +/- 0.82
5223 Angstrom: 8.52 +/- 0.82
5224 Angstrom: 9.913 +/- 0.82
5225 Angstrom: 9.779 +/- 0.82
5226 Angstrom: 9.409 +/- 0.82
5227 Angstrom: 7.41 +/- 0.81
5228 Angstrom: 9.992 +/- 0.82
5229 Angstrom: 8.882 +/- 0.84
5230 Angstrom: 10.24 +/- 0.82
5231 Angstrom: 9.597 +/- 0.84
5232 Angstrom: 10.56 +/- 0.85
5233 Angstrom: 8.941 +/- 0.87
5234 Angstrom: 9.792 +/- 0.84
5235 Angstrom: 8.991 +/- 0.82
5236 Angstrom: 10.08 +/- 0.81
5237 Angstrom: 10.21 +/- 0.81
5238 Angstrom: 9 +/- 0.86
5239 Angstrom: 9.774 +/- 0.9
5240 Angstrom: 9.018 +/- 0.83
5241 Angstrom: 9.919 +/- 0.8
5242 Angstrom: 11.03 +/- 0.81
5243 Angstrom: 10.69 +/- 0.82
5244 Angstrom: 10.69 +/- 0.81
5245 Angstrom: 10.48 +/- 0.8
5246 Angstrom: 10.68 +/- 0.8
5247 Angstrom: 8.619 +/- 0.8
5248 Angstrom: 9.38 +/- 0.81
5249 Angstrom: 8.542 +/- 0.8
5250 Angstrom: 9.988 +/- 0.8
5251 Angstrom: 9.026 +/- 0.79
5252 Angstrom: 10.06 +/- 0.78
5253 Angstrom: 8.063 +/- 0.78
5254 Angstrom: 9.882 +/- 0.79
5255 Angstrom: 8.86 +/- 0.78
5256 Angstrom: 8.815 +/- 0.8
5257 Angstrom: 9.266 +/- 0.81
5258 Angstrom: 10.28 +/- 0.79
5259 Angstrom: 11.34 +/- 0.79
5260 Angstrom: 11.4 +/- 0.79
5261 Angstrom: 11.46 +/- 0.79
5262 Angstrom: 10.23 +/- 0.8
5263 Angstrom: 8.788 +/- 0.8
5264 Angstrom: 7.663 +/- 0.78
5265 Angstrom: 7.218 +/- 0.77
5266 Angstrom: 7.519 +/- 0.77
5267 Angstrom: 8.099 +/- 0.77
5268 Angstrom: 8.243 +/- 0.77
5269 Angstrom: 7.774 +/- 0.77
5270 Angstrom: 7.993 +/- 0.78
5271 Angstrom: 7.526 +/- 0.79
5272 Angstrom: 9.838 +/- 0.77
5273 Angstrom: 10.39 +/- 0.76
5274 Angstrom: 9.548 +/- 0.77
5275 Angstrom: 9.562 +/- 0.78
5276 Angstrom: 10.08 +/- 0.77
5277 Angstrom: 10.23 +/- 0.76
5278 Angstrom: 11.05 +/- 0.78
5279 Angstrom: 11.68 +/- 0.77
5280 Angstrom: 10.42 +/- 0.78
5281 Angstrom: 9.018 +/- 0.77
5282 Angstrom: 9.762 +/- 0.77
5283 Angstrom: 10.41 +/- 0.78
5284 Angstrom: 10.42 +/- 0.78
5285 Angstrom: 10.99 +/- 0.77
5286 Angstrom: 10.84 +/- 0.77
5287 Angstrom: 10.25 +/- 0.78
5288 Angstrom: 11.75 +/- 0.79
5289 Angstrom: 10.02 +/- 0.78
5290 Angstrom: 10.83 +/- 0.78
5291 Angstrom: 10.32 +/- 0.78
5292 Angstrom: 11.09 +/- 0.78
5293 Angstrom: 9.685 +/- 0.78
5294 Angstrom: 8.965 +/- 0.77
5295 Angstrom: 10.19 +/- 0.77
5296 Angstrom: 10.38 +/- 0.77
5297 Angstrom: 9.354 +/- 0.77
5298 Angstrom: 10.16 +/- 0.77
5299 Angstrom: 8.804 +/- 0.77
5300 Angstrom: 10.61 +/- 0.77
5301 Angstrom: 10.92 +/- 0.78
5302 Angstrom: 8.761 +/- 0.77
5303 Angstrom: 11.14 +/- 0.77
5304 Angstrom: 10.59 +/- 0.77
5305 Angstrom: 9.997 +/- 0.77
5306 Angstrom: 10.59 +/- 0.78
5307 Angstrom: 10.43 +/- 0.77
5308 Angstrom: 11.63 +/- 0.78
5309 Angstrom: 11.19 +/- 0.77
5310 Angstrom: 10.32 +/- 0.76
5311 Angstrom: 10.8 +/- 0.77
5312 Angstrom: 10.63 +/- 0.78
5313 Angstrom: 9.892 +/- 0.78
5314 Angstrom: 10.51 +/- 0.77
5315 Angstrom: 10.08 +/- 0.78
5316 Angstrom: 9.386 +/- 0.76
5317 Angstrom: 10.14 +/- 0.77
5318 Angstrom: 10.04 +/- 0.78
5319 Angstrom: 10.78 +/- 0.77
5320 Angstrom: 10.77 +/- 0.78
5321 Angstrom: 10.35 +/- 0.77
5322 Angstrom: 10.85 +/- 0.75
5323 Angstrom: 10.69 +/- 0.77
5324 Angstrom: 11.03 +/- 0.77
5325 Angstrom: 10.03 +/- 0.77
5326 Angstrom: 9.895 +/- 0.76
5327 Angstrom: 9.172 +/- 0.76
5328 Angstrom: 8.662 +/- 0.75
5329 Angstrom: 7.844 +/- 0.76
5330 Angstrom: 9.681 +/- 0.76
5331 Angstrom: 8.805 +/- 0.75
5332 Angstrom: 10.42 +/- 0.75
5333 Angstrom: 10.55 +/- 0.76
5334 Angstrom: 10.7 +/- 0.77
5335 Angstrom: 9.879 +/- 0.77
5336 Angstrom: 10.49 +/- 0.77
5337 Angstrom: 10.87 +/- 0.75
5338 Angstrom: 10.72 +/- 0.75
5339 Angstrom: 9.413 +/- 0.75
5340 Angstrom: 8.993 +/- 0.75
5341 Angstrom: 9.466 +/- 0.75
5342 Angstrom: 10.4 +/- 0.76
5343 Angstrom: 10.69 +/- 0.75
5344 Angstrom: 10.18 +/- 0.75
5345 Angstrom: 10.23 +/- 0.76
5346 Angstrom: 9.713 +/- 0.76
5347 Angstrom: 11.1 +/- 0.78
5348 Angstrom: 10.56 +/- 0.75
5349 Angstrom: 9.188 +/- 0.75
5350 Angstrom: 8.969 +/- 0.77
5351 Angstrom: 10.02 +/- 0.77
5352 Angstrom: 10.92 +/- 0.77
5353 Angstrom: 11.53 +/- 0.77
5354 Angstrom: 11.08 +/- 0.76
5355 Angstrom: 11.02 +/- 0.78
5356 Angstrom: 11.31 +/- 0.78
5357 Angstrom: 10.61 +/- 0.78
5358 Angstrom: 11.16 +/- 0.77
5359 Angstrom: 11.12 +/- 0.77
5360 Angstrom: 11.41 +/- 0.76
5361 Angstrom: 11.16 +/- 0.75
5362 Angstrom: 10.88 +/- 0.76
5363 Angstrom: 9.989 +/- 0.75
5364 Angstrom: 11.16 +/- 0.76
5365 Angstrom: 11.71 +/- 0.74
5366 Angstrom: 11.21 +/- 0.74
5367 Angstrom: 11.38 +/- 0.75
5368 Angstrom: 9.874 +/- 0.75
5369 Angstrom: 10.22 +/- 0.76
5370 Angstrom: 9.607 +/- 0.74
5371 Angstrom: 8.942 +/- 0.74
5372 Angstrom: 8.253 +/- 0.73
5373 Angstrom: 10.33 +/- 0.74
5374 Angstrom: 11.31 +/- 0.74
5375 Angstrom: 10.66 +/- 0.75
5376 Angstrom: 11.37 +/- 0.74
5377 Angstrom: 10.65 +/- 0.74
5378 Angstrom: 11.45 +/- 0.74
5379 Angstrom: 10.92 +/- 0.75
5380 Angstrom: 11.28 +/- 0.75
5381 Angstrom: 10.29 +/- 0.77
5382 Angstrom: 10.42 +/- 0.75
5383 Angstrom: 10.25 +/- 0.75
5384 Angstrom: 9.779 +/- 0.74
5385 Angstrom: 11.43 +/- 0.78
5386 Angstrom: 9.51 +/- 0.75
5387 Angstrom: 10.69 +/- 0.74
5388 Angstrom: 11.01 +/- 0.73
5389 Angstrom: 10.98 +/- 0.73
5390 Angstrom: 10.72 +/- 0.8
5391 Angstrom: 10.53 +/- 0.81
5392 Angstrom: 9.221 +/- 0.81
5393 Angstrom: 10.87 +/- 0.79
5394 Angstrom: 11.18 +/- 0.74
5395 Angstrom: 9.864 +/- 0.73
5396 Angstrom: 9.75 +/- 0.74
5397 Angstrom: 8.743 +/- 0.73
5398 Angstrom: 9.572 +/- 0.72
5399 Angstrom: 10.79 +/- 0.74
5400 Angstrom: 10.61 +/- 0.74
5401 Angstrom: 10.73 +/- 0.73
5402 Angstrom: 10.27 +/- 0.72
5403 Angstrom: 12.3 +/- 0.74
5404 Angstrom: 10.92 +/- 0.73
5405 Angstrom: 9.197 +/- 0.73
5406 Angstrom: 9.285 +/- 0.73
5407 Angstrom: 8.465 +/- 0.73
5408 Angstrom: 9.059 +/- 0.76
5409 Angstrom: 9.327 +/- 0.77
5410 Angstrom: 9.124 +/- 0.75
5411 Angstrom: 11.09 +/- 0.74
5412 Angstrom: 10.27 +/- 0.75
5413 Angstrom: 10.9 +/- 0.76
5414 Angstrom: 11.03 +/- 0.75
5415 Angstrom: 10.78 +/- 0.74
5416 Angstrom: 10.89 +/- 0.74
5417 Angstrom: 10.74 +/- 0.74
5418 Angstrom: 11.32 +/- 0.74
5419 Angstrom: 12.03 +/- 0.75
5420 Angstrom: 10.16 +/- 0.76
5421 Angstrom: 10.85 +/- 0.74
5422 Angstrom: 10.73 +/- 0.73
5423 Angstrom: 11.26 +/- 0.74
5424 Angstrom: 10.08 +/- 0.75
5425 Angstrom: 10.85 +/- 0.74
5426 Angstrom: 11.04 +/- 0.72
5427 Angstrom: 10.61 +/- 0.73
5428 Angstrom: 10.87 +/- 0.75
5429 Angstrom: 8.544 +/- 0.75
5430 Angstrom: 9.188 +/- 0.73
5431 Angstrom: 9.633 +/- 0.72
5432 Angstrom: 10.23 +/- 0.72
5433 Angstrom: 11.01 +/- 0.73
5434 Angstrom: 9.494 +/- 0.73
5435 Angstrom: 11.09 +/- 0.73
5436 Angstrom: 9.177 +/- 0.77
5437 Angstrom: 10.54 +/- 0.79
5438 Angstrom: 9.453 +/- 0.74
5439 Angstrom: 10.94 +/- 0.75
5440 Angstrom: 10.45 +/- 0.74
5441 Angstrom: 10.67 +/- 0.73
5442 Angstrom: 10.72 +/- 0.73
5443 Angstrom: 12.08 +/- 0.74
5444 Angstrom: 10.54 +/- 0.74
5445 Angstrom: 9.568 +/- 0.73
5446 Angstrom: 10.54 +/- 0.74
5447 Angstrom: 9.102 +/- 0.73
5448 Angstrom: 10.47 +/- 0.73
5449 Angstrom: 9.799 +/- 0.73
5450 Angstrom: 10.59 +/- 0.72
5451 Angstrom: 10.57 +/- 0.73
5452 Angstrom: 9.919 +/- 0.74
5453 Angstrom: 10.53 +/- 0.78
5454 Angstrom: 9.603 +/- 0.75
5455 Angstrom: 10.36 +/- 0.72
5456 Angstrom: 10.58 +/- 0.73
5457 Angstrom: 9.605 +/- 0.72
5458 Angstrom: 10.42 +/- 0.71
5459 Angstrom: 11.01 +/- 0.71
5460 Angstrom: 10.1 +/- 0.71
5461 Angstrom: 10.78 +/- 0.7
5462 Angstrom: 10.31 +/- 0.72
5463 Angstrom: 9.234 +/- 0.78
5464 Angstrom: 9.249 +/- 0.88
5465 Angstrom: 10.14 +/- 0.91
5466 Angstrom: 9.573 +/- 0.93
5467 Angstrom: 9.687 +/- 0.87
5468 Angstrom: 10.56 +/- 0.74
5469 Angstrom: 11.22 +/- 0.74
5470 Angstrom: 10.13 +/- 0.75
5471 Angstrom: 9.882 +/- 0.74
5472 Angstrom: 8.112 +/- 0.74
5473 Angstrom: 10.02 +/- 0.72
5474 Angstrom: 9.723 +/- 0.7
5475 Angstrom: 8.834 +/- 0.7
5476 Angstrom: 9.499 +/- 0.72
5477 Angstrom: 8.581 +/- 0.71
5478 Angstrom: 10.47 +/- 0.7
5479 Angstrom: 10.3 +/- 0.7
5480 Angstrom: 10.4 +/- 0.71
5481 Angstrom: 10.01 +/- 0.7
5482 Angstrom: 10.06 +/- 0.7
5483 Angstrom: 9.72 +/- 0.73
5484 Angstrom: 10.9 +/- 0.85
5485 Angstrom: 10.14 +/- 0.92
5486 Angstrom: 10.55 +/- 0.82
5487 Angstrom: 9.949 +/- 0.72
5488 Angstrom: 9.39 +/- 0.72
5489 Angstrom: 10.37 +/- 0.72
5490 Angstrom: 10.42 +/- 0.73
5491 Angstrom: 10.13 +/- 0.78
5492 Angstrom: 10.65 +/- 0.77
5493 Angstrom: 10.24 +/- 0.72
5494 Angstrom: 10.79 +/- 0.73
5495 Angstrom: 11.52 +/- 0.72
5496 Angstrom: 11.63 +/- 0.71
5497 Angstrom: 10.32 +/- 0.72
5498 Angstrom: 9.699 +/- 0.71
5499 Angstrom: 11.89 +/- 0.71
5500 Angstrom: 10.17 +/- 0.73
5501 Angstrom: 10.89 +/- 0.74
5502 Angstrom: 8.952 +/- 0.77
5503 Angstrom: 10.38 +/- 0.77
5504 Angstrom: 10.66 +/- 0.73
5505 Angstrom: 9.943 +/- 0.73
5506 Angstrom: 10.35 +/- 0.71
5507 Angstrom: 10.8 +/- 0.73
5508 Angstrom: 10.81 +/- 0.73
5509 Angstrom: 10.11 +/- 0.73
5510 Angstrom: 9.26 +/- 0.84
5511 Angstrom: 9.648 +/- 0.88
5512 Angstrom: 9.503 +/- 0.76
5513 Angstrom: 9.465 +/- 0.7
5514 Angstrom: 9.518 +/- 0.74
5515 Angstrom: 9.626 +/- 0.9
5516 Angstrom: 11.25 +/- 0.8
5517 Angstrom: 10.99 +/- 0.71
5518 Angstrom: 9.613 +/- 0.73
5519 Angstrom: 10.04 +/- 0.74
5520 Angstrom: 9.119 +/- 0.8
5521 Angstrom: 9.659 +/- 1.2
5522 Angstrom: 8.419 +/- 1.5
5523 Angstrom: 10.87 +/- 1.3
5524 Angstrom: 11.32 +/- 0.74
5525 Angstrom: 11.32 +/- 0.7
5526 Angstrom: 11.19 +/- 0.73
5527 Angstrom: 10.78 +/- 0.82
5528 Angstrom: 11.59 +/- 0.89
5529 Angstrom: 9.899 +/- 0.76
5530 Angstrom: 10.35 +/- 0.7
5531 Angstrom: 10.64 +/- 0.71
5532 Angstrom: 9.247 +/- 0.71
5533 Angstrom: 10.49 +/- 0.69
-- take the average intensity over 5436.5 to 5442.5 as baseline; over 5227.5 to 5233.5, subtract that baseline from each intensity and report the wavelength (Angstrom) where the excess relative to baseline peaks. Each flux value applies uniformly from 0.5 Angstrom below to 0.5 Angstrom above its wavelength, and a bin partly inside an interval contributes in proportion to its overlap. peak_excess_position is 5232 Angstrom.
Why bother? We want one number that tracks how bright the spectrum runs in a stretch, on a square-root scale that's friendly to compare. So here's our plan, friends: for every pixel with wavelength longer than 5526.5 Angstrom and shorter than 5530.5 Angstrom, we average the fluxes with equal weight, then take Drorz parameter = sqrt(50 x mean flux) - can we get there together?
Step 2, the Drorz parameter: 23.1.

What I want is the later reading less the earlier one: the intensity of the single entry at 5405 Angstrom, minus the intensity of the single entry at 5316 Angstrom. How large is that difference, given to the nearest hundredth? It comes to -0.19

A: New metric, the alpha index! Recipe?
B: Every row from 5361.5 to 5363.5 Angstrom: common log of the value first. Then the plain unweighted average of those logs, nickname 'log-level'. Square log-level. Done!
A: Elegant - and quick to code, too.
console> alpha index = 1.04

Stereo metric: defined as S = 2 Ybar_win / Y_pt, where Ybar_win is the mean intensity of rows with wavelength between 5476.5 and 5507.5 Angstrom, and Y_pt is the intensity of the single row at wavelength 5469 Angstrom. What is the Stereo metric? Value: 1.84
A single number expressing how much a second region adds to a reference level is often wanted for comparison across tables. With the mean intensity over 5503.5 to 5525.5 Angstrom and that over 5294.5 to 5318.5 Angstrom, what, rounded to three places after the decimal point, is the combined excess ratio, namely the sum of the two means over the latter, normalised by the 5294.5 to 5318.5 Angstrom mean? 1.984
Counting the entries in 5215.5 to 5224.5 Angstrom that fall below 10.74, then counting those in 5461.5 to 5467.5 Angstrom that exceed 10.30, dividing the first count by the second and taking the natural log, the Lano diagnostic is 2.08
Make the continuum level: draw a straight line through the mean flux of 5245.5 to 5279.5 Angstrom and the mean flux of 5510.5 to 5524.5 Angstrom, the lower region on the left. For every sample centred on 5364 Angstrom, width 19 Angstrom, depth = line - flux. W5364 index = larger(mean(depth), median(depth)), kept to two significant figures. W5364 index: -0.99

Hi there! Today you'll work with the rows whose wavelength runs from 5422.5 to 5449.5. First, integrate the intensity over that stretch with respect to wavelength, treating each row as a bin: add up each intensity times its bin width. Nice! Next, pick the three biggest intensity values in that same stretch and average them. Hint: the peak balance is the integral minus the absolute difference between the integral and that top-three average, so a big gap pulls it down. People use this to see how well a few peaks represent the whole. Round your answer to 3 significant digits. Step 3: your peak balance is 11.5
